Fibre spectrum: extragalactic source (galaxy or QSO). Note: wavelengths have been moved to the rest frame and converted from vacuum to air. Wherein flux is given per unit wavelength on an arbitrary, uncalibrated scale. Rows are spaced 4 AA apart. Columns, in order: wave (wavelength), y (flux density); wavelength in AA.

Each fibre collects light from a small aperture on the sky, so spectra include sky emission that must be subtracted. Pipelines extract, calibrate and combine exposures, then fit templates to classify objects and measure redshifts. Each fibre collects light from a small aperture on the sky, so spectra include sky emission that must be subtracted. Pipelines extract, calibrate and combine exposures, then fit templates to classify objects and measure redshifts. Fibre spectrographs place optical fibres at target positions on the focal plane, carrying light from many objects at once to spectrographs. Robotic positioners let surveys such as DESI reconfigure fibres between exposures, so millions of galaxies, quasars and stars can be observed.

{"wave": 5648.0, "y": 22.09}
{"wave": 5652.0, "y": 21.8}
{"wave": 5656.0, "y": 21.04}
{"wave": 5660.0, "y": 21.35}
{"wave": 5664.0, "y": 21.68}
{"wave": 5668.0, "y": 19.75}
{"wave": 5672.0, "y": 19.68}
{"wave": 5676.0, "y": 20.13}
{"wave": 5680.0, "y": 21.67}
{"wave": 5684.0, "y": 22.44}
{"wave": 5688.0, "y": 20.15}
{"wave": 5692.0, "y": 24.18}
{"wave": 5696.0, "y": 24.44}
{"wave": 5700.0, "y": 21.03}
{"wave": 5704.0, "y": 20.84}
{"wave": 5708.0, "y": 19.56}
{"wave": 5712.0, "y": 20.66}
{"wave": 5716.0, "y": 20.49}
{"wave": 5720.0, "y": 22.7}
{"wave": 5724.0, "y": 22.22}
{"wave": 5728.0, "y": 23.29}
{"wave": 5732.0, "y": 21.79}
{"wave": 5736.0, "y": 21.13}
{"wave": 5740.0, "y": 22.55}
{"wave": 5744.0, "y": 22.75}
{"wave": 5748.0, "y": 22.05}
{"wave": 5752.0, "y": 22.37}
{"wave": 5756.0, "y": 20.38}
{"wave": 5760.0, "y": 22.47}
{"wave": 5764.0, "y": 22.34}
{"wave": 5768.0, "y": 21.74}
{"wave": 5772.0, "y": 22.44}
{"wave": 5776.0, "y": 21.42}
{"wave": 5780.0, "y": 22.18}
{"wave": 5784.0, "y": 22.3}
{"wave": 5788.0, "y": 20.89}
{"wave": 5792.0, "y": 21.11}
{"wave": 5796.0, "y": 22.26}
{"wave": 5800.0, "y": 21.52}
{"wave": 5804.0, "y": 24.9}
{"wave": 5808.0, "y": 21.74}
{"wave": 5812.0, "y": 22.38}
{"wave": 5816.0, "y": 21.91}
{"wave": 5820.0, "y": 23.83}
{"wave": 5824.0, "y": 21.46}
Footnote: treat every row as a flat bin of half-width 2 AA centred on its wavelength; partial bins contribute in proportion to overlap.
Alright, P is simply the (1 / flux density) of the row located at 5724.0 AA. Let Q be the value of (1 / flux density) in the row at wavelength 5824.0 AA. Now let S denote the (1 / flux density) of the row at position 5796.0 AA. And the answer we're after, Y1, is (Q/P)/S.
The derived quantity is 23.0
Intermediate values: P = 0.045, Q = 0.0466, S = 0.0449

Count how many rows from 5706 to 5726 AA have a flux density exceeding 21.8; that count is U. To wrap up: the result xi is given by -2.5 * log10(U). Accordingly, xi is -0.8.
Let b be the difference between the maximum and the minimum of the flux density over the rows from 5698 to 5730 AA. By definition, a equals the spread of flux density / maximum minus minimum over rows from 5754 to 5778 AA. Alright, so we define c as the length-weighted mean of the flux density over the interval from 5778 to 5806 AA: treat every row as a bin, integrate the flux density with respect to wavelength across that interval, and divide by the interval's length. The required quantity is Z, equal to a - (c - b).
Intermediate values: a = 2.1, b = 3.7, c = 22.2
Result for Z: -16.3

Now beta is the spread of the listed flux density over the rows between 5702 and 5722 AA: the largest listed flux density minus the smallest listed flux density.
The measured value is 3.1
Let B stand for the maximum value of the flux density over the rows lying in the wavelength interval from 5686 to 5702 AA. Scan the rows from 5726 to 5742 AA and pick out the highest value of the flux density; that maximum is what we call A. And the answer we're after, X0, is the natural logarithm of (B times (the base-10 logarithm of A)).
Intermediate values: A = 23.29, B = 24.44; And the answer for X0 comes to 3.51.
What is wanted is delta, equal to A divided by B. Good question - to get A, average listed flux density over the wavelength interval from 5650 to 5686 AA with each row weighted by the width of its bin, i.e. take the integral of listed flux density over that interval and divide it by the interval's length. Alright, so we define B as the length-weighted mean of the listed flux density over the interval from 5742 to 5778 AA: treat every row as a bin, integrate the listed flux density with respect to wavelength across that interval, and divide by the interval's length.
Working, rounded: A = 21.1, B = 22.0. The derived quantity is 0.96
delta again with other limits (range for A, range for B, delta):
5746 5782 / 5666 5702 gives 1.02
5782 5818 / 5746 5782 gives 1.01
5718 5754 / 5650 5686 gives 1.06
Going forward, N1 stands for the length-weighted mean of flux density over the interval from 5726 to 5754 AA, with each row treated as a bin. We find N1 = 22.3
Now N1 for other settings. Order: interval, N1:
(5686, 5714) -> 21.6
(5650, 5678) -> 20.8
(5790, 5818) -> 22.3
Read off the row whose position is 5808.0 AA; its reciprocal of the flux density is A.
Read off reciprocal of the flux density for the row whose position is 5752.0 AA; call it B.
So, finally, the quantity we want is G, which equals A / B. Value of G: 1.03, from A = 0.0460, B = 0.0447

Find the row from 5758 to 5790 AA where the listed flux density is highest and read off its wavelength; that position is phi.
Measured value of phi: 5760.0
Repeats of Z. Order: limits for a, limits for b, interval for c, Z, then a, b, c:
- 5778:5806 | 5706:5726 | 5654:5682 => -13.6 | 4.0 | 3.1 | 20.8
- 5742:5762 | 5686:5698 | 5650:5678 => -14.1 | 2.4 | 4.3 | 20.8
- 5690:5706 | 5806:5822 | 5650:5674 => -15.2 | 3.6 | 2.1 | 20.9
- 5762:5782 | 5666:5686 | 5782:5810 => -18.3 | 1.0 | 2.8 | 22.1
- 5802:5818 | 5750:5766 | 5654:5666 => -16.1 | 3.2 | 2.1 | 21.4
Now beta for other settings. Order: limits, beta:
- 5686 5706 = 4.3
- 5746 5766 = 2.1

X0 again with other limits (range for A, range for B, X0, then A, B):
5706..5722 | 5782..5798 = 3.41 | 22.7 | 22.3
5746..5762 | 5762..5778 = 3.41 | 22.47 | 22.44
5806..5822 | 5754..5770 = 3.43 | 23.83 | 22.47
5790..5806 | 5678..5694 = 3.52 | 24.9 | 24.18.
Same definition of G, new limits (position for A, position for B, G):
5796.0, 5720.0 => 1.02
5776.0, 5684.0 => 1.05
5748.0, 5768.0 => 0.99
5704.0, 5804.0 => 1.19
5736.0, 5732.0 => 1.03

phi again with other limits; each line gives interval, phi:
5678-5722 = 5696.0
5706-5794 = 5728.0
